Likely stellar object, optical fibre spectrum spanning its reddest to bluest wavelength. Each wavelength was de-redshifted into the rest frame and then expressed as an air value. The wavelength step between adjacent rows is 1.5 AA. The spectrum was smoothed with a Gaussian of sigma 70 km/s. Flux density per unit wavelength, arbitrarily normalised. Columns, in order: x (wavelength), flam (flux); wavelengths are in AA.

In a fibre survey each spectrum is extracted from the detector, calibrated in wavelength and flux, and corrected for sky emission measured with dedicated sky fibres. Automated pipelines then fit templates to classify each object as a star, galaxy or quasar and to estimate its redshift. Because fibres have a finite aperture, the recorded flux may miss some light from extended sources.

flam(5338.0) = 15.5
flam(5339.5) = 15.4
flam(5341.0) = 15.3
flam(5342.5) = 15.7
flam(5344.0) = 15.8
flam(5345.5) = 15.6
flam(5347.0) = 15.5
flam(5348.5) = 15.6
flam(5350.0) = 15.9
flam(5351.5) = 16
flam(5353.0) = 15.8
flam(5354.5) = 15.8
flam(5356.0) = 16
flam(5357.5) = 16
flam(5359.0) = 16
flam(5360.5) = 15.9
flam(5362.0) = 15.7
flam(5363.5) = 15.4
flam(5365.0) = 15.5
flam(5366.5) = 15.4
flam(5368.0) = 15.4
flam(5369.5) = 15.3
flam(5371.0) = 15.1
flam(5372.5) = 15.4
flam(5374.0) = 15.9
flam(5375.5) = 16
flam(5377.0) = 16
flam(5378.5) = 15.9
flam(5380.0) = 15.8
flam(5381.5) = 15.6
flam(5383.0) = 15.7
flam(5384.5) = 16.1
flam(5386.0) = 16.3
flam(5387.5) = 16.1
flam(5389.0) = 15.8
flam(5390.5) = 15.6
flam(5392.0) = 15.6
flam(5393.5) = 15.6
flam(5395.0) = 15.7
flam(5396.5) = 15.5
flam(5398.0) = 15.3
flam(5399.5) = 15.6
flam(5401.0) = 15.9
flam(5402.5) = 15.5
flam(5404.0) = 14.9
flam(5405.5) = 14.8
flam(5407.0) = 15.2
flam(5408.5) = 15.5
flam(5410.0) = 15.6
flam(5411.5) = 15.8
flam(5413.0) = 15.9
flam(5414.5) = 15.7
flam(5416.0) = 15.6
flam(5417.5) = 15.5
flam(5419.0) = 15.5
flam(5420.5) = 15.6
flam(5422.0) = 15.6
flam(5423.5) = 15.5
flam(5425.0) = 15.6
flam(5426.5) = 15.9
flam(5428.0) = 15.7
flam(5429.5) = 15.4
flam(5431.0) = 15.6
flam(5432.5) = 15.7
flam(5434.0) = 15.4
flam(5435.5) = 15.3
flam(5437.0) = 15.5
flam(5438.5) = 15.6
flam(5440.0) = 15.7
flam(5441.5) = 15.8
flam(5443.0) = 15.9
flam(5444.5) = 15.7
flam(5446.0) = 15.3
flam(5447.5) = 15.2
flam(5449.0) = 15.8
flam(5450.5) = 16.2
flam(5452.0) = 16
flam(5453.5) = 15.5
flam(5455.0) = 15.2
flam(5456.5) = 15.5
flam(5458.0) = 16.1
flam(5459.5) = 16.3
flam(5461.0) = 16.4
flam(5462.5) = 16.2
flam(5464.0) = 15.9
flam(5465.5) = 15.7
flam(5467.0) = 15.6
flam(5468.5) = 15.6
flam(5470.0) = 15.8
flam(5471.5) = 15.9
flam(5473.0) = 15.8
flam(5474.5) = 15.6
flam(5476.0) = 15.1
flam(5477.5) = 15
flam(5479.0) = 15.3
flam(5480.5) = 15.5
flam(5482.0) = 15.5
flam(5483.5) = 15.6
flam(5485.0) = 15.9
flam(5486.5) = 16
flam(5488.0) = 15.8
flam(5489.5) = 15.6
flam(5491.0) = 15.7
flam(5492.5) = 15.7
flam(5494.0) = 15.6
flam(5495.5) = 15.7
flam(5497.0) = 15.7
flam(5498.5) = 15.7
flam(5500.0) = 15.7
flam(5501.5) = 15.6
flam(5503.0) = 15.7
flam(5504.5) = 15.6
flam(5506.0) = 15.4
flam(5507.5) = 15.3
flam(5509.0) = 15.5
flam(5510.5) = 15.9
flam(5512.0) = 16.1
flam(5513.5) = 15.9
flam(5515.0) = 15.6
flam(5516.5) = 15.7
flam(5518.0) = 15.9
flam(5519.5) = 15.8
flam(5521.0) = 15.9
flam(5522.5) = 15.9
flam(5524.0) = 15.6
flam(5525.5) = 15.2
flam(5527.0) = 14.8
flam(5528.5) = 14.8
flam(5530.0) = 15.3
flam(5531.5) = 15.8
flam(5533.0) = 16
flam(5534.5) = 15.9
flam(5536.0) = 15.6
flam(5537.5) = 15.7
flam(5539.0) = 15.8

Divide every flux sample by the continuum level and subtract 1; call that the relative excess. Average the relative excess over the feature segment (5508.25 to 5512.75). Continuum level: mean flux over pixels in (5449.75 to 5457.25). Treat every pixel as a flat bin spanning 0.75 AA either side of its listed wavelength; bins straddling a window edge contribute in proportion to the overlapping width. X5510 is 0.010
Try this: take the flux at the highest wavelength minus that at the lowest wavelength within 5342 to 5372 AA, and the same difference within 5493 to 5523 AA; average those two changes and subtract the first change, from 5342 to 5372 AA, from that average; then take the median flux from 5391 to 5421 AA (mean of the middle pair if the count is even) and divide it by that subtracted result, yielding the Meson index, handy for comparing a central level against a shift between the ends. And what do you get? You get 35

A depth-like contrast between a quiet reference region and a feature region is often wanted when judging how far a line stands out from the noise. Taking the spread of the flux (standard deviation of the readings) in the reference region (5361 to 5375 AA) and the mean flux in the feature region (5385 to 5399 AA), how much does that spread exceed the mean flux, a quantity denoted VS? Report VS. -15.5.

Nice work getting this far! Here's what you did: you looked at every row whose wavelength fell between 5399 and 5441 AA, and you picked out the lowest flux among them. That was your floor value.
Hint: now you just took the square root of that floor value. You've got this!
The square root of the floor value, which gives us 3.85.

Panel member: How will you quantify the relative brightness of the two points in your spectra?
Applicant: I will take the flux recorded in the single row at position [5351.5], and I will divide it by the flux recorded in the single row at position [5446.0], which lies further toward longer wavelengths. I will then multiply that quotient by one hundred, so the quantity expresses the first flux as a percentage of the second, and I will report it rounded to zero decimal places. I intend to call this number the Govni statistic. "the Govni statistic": 105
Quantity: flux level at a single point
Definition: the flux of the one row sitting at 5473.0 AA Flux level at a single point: 15.8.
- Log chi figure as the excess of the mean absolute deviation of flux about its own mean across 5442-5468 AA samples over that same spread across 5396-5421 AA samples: 0.10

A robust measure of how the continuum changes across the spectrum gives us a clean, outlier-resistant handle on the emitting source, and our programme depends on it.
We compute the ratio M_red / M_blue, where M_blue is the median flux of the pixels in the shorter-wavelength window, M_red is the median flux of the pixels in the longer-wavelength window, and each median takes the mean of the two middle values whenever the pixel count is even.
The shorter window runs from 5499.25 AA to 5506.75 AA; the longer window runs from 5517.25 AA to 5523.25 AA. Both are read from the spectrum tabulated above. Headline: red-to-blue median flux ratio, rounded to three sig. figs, 1.02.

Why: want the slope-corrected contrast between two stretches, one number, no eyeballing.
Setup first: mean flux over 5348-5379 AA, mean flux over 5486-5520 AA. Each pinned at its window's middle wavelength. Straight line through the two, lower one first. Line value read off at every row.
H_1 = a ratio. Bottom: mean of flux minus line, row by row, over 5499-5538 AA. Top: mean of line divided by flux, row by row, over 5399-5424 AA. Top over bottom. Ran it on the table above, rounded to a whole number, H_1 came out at -13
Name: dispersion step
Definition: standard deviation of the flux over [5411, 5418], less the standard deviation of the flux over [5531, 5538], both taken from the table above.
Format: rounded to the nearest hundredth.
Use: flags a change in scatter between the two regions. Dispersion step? 0.00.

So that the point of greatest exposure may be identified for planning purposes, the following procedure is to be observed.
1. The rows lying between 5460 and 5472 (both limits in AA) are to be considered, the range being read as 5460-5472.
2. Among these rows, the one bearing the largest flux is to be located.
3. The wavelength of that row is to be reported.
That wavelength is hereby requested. 5461.0 AA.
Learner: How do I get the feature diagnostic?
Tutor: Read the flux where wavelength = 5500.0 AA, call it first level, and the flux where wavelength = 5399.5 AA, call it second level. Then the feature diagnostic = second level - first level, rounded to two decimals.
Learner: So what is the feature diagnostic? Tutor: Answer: -0.10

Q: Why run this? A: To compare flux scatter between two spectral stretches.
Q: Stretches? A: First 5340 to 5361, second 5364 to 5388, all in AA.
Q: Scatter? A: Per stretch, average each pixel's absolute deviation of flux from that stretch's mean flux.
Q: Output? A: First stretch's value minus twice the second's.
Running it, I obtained -0.4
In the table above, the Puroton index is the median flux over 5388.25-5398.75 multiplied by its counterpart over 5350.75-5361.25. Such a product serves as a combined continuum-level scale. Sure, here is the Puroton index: 250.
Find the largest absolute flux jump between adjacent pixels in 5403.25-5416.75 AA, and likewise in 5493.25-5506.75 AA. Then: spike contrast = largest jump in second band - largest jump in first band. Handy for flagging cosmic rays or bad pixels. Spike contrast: -0.20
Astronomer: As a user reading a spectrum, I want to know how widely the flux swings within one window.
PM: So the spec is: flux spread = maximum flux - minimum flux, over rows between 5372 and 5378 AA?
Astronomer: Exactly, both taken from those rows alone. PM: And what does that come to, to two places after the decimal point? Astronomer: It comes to 0.60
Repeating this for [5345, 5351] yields 0.40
